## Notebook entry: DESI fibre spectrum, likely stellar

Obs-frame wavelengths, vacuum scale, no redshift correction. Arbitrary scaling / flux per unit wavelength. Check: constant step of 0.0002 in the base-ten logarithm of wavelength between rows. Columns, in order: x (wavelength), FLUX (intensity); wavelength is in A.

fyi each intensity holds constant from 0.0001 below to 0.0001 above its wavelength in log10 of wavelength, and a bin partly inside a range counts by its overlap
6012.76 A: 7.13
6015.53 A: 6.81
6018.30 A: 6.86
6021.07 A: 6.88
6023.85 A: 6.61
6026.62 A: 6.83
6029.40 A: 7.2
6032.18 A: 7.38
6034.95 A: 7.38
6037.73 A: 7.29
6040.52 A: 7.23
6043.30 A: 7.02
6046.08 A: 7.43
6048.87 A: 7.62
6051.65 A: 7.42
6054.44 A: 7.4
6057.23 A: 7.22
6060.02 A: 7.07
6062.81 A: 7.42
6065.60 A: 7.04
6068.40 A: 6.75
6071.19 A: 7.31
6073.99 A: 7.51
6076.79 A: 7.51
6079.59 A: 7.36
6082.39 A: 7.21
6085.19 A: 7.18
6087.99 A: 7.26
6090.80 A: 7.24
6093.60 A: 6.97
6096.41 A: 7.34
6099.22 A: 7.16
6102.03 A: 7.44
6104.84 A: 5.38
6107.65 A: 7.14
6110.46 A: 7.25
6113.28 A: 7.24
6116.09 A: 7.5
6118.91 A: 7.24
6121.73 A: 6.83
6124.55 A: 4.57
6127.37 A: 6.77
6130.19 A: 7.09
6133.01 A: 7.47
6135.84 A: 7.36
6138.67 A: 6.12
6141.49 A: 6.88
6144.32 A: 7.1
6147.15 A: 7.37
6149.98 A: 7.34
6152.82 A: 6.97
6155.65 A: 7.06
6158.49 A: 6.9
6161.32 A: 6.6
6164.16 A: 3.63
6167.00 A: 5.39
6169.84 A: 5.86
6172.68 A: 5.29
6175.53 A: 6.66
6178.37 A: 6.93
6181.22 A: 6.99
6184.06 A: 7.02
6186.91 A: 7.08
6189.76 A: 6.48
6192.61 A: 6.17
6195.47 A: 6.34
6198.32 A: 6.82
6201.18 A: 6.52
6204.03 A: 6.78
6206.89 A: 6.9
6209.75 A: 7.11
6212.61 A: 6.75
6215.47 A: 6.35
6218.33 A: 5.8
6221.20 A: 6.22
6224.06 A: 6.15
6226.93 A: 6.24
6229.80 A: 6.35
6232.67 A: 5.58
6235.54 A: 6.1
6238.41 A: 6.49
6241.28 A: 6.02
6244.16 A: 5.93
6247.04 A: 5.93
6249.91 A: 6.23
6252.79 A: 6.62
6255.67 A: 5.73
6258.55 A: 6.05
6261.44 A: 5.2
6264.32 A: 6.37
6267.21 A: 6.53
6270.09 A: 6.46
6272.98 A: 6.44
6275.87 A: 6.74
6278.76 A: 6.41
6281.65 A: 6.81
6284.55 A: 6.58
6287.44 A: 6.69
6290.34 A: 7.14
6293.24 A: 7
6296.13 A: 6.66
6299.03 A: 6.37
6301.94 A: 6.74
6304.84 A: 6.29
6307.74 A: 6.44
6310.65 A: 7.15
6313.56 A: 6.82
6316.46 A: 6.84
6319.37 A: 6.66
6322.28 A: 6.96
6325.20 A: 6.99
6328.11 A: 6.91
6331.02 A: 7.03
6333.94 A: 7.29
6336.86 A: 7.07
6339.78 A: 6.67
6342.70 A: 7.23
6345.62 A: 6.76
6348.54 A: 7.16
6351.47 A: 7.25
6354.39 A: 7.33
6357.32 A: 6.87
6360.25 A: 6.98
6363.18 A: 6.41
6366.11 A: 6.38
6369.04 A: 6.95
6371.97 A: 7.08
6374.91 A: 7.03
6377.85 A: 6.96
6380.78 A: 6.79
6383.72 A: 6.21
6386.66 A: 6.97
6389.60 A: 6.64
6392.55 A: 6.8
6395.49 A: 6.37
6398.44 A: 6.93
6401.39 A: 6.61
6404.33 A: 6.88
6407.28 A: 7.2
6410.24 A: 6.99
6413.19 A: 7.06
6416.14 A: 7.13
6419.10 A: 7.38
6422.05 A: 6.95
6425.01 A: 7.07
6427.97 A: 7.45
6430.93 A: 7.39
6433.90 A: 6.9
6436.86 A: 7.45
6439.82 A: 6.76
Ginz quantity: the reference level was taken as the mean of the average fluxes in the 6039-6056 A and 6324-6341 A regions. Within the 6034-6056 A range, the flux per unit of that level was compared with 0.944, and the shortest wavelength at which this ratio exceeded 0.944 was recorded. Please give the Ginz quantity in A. 6034.95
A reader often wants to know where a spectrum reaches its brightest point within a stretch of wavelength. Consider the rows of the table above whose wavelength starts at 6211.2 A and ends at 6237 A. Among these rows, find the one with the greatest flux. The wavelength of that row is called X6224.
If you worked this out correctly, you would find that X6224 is 6212.61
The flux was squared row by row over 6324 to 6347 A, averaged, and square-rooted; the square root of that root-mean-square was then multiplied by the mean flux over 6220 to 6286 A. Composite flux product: 16.5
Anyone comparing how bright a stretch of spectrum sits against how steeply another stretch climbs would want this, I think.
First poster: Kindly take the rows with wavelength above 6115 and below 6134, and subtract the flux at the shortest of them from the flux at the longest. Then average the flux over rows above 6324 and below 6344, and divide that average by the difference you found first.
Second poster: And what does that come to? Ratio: -234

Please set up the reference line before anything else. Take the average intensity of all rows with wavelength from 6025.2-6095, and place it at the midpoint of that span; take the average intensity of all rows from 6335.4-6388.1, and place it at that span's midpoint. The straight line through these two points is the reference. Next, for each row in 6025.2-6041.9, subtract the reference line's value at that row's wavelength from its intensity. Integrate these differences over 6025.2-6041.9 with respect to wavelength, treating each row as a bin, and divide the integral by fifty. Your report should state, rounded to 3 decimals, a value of -0.021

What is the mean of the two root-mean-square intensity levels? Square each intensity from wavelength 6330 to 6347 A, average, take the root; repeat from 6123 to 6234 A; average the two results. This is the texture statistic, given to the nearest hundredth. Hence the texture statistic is 6.77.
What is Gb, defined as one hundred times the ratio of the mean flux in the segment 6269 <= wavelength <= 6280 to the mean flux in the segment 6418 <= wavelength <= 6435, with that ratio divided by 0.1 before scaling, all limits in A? 906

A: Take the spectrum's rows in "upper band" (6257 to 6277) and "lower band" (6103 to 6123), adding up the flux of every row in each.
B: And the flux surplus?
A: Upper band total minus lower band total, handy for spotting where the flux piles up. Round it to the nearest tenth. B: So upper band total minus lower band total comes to -4.8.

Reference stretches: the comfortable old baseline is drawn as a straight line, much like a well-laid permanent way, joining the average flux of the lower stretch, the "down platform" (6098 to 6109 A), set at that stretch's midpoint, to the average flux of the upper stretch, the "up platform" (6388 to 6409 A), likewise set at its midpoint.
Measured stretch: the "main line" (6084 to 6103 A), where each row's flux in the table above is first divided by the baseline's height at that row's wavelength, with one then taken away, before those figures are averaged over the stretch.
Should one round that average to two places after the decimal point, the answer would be 0.07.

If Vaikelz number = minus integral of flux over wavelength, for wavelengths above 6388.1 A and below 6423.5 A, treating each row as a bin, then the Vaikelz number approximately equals -245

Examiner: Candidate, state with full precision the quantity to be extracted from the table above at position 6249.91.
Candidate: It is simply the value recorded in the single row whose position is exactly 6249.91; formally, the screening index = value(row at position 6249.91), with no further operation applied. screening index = 6.23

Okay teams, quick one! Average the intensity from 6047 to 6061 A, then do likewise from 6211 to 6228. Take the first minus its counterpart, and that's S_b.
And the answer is 1.1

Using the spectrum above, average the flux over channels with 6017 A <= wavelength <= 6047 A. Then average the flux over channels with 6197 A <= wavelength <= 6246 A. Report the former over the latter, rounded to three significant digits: 1.12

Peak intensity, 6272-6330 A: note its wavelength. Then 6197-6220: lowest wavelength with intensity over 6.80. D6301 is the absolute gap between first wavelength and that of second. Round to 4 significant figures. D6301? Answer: 112.3 A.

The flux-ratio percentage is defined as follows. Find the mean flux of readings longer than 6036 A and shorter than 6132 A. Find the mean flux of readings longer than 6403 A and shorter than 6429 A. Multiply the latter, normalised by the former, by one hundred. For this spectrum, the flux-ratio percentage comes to 100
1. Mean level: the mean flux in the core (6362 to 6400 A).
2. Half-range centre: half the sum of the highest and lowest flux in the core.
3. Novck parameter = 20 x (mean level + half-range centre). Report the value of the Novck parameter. 268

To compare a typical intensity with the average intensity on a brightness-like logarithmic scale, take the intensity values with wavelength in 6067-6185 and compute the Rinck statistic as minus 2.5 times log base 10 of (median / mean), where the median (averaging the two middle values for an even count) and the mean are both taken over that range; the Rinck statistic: -0.044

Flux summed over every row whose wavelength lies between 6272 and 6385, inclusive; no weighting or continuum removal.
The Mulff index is 266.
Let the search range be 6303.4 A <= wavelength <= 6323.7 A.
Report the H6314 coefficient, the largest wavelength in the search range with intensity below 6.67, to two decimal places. 6319.37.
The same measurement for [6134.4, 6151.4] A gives 6138.67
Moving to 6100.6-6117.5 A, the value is 6104.84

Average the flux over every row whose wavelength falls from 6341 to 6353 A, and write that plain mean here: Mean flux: 7.10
